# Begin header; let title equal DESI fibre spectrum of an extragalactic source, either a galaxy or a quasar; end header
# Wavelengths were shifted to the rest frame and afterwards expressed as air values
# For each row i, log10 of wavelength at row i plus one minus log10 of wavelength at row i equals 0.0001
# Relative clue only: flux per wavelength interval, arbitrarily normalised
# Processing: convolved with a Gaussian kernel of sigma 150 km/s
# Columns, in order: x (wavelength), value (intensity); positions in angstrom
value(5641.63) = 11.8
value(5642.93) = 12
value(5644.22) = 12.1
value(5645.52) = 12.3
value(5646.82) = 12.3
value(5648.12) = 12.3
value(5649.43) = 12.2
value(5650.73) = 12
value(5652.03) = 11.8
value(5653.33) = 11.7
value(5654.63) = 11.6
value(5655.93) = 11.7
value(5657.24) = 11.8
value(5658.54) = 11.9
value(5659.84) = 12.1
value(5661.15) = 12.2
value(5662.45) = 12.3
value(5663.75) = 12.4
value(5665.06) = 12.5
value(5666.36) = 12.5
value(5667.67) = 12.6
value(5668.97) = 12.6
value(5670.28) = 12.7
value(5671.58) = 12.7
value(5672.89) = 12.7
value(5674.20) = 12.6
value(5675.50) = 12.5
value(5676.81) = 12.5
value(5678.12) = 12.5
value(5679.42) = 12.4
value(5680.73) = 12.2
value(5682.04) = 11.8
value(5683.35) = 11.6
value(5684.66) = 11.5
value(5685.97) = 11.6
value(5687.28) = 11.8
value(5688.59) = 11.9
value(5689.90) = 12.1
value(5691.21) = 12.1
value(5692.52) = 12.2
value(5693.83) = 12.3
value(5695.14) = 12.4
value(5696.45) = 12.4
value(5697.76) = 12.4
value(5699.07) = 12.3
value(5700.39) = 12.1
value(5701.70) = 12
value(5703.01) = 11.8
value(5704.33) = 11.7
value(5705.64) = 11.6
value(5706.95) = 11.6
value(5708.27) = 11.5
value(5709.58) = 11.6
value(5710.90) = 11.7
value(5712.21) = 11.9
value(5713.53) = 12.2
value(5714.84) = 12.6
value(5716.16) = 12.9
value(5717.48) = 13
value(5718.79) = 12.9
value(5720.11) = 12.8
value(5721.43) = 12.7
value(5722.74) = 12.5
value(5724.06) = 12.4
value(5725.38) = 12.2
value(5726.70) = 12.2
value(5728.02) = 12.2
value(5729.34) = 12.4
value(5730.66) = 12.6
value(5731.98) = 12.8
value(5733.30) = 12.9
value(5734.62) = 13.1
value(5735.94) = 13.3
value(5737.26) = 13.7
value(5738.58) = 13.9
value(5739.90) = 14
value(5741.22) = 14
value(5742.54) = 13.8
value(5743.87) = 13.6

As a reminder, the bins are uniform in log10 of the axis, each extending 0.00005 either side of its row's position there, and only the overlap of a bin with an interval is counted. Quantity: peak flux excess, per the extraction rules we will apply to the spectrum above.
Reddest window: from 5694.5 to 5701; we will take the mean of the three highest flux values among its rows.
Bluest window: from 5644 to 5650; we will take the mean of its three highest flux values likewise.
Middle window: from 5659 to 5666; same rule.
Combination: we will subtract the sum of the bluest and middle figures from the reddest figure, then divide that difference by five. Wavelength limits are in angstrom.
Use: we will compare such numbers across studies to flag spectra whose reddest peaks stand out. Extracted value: -2.46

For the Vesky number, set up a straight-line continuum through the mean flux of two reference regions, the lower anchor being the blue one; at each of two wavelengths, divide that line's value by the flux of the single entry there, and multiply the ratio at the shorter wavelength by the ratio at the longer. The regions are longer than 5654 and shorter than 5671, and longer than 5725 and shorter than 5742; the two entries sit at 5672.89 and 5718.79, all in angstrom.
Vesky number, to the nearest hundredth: 0.97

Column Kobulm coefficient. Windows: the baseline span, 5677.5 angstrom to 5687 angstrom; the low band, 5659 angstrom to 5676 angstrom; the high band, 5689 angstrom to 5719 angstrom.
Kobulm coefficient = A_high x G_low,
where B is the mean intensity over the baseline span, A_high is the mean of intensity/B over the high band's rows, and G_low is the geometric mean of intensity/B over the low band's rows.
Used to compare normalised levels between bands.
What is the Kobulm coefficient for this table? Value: 1.06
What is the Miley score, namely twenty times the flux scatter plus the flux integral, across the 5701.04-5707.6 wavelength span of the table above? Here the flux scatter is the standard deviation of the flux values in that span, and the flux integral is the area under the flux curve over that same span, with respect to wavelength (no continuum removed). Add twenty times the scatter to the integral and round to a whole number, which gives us 80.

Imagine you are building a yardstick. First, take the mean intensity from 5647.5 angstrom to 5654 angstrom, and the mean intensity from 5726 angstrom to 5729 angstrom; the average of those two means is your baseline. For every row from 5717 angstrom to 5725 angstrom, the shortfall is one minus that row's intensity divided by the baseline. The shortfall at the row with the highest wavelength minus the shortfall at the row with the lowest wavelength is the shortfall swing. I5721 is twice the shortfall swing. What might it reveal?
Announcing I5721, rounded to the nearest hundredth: 0.10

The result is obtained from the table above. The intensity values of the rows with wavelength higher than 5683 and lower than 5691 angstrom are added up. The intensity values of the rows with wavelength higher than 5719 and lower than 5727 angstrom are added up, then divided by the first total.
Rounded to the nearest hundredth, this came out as 1.06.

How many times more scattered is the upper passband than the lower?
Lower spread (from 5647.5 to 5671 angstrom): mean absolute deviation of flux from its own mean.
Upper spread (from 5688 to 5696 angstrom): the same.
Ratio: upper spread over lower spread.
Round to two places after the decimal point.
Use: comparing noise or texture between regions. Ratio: 0.45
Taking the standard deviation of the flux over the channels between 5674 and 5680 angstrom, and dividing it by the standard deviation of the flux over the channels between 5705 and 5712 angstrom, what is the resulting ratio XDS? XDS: 1.0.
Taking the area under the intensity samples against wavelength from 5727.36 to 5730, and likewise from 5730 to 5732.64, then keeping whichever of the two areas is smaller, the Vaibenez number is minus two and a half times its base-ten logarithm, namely -3.78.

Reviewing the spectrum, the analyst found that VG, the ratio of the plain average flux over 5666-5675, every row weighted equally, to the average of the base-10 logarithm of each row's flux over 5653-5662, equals 11.8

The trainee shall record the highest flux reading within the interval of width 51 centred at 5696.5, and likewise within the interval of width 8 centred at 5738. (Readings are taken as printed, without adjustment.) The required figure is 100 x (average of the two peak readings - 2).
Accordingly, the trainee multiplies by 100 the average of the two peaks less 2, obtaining 1150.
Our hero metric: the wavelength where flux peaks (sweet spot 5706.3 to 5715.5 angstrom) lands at 5714.84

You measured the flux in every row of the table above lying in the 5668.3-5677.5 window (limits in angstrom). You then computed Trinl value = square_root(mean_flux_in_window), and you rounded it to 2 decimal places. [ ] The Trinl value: 3.55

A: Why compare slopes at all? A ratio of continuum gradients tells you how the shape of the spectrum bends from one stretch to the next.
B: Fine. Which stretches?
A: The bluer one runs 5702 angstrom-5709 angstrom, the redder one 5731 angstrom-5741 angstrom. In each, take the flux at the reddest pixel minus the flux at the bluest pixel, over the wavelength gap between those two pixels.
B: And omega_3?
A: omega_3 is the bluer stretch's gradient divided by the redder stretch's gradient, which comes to -0.38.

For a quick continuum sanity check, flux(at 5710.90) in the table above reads 11.7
